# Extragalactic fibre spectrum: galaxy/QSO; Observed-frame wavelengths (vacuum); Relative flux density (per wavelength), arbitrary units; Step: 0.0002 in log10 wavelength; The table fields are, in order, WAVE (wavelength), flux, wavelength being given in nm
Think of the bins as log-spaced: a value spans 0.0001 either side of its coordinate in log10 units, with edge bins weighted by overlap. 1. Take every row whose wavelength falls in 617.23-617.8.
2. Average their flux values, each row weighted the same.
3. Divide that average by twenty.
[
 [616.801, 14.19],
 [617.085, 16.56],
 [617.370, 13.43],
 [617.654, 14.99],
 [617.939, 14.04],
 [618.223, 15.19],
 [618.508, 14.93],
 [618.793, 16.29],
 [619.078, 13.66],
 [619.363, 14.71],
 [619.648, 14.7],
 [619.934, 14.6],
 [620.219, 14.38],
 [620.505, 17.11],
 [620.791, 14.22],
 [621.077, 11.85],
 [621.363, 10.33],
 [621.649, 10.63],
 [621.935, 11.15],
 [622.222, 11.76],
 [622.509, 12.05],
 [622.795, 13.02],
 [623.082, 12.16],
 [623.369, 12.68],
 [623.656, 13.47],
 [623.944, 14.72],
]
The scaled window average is 0.71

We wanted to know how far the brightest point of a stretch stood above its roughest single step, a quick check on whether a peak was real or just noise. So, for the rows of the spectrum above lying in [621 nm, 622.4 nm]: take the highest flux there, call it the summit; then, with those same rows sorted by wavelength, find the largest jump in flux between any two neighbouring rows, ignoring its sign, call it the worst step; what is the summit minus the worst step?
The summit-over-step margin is 10.3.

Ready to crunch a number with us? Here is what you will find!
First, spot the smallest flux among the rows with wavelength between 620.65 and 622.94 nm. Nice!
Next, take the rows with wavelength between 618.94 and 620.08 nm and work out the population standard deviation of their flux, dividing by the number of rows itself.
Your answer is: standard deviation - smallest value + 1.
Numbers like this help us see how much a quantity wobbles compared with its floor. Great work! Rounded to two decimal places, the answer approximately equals -8.89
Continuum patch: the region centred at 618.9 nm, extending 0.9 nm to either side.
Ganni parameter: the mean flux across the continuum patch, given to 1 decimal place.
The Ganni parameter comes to 14.9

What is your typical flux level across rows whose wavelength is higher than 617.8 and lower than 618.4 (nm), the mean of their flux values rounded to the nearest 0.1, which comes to 14.6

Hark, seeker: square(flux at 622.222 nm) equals 138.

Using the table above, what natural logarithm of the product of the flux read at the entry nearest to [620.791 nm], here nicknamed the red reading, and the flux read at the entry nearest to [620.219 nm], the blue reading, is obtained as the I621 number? 5.32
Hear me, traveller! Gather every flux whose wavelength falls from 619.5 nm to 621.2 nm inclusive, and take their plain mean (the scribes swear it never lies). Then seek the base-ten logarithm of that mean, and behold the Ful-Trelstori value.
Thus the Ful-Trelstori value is 1.16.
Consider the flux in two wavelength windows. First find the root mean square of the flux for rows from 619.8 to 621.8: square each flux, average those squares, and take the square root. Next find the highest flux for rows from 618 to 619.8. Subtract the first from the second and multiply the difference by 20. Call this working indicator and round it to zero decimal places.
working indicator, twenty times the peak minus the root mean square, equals 56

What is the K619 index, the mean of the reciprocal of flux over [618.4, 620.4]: 0.068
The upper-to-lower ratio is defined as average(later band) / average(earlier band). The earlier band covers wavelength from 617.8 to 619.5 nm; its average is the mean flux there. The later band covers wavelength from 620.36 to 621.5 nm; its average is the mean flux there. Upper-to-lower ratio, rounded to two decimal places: 0.90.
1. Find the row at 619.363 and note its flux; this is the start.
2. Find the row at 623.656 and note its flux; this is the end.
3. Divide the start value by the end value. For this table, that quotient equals 1.09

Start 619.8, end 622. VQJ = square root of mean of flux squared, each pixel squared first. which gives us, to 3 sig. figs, 13.2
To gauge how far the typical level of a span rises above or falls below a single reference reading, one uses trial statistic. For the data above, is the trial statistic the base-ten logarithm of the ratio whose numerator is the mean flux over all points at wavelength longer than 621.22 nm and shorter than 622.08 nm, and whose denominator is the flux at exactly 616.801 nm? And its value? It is -0.12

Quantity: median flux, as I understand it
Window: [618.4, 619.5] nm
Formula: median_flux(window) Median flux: 14.8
